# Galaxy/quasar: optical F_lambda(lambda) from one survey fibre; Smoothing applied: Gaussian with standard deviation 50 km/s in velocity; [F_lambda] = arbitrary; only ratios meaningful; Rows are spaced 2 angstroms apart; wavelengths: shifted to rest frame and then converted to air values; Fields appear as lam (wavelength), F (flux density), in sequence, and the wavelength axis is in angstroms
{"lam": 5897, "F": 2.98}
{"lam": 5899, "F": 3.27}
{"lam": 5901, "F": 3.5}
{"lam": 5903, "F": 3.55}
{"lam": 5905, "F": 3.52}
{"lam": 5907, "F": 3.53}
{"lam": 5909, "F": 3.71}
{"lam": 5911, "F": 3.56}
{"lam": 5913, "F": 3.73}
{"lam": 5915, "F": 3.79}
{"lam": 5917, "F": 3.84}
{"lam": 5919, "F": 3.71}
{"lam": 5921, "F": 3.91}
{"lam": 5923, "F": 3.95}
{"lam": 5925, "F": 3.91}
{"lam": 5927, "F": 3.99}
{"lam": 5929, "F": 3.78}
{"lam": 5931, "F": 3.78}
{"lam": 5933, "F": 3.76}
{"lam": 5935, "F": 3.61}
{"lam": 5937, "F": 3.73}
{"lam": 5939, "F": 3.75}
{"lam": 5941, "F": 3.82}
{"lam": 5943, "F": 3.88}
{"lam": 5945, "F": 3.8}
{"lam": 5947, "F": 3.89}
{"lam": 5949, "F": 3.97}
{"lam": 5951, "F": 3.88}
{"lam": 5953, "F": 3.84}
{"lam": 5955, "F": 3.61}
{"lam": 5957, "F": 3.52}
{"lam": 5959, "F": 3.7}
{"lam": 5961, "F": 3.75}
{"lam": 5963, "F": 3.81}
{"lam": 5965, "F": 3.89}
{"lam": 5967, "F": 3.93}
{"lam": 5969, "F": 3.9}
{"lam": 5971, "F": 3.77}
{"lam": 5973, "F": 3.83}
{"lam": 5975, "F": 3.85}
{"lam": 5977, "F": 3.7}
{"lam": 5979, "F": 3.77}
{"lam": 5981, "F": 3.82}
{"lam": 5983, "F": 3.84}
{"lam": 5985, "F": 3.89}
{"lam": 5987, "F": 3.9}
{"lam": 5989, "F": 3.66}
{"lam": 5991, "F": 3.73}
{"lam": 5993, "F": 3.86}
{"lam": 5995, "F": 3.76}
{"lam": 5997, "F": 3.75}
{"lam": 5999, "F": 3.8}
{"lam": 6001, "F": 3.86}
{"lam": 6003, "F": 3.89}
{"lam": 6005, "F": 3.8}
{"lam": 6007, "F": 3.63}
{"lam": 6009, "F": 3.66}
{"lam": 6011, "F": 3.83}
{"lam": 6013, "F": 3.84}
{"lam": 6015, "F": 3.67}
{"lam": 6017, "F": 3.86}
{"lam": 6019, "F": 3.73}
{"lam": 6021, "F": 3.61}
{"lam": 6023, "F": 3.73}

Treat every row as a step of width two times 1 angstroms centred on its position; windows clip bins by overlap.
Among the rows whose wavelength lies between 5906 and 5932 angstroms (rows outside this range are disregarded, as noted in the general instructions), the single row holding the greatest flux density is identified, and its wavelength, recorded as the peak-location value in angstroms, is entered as 5927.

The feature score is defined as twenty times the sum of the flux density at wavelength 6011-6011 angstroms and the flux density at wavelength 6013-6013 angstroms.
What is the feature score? 153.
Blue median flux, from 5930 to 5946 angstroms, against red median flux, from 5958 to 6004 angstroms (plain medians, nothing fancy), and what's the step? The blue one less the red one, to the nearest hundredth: -0.05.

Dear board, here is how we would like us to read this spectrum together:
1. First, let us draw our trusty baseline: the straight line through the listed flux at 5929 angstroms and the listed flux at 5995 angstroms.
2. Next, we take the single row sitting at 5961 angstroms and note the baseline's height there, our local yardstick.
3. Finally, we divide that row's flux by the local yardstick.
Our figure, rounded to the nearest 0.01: 0.99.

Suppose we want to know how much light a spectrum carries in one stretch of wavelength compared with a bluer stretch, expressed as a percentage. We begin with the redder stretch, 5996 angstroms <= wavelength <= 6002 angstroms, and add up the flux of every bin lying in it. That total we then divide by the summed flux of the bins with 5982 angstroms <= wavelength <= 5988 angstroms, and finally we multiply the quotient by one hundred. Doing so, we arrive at 98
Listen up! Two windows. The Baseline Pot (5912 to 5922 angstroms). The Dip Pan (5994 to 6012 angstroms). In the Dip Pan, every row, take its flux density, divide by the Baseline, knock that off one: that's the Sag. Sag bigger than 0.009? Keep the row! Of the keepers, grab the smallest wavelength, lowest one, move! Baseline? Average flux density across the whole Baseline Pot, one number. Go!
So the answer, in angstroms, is 5995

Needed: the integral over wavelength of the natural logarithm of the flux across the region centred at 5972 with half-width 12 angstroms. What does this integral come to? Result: 32.2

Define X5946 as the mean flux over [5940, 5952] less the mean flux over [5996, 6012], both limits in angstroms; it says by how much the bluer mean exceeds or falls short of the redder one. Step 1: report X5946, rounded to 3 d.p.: 0.096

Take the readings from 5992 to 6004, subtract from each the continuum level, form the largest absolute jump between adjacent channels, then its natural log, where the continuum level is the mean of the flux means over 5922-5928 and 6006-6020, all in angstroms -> -2.3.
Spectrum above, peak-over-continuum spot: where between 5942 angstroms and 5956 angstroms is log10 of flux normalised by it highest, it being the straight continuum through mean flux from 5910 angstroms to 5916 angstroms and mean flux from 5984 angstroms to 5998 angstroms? 5949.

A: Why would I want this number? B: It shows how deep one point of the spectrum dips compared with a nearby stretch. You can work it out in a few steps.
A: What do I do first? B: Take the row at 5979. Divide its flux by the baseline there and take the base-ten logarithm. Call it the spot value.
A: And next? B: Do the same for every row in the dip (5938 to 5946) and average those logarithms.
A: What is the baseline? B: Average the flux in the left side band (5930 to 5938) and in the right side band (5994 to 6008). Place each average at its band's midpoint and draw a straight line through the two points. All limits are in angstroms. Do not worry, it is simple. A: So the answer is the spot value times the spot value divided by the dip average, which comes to 0.000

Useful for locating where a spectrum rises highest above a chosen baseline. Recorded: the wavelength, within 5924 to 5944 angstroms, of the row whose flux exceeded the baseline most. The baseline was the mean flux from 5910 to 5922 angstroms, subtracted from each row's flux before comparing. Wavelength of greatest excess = 5927 angstroms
